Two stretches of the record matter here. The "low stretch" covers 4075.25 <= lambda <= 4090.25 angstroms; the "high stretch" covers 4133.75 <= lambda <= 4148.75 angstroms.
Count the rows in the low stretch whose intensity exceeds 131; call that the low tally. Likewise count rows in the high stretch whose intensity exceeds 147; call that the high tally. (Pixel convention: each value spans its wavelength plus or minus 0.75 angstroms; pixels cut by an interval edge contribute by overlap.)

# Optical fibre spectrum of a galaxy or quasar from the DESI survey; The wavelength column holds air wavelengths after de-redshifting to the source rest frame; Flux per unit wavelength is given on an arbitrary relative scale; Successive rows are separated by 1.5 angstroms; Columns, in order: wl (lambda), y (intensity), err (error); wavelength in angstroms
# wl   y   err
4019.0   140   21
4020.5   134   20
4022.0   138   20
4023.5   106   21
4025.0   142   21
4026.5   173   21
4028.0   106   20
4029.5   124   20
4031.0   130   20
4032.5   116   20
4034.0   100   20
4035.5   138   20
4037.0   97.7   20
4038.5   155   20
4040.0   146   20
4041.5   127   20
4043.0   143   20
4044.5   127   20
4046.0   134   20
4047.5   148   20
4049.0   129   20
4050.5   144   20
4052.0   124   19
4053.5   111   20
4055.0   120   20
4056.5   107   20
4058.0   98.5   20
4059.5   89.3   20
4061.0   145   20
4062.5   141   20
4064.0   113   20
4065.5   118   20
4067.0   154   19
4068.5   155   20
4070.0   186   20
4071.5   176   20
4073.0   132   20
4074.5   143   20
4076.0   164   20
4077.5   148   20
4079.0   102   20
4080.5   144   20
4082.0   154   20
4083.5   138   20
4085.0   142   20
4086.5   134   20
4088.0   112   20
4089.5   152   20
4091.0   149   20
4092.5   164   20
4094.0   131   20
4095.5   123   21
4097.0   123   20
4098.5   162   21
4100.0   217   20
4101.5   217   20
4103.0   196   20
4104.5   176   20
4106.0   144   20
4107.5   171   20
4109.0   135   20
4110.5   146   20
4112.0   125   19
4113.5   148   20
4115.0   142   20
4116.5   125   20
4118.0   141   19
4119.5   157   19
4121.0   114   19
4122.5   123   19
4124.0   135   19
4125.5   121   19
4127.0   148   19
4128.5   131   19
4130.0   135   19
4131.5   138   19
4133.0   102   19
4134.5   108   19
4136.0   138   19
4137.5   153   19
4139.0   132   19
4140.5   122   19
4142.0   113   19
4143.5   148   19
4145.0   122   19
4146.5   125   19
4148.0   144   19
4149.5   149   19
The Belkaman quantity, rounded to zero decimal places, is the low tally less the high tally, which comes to 6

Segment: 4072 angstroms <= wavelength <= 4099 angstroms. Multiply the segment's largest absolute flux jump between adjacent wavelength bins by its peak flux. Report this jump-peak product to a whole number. 7544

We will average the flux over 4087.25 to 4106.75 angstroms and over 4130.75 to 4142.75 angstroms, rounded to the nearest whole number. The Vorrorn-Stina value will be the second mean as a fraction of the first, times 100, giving 79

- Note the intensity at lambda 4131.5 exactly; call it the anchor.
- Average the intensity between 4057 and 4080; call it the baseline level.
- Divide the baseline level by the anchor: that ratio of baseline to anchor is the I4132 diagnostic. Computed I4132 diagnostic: 1.00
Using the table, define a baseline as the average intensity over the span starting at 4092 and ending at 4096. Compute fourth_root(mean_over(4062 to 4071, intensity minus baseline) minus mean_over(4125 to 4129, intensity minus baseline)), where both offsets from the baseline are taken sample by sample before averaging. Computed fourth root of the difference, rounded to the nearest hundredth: 1.83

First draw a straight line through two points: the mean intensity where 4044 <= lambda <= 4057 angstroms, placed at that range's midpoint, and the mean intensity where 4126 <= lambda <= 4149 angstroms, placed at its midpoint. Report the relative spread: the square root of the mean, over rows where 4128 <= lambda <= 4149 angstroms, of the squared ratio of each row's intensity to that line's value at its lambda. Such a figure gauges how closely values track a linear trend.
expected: 1.00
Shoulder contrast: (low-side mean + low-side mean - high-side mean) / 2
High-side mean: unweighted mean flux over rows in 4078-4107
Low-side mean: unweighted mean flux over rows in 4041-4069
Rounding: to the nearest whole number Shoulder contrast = 52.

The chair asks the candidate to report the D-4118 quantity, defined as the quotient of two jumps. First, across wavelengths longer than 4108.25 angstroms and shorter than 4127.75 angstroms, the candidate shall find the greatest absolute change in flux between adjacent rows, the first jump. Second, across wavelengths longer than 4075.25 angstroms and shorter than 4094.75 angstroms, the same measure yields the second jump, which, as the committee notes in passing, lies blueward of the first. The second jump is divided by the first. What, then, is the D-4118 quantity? 1.07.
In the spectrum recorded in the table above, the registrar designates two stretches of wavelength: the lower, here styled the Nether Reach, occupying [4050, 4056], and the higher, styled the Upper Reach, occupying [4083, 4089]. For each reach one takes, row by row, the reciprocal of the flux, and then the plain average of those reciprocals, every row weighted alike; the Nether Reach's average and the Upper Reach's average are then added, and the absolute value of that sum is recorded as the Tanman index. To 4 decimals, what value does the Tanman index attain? 0.0158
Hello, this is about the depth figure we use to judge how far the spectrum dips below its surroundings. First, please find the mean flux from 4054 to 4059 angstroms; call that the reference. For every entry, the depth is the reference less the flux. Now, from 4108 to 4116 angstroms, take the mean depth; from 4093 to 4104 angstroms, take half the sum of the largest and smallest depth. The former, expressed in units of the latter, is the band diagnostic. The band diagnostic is 0.5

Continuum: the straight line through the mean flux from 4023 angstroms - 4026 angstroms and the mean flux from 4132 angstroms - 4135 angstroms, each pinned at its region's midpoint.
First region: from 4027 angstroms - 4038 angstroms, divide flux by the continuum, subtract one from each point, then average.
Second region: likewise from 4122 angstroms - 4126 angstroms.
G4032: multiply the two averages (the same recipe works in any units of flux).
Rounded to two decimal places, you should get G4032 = -0.01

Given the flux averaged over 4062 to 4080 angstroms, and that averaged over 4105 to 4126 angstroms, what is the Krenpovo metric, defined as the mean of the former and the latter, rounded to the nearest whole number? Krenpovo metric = 141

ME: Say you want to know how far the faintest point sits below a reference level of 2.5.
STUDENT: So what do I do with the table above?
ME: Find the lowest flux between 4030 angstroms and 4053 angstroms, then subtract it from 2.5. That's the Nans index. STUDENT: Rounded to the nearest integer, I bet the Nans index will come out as -95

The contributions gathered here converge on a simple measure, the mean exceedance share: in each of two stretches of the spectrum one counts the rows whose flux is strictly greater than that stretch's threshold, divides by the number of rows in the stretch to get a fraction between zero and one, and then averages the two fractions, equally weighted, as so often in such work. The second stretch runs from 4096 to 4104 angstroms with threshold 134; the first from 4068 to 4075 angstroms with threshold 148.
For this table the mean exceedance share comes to 0.70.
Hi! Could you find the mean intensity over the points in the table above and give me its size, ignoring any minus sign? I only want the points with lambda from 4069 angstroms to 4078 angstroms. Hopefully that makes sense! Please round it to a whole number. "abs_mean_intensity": 158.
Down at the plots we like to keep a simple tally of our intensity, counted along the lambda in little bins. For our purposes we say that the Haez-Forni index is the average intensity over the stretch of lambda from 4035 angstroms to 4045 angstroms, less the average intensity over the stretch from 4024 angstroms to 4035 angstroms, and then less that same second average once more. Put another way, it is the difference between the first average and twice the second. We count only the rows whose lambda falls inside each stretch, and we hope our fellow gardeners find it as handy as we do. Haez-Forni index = -121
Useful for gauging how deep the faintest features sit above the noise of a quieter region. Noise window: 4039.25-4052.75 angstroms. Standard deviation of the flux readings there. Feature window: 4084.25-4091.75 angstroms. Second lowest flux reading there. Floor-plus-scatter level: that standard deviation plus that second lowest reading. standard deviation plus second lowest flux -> 143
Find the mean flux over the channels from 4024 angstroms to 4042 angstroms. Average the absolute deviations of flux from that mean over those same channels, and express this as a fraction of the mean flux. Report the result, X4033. 0.14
